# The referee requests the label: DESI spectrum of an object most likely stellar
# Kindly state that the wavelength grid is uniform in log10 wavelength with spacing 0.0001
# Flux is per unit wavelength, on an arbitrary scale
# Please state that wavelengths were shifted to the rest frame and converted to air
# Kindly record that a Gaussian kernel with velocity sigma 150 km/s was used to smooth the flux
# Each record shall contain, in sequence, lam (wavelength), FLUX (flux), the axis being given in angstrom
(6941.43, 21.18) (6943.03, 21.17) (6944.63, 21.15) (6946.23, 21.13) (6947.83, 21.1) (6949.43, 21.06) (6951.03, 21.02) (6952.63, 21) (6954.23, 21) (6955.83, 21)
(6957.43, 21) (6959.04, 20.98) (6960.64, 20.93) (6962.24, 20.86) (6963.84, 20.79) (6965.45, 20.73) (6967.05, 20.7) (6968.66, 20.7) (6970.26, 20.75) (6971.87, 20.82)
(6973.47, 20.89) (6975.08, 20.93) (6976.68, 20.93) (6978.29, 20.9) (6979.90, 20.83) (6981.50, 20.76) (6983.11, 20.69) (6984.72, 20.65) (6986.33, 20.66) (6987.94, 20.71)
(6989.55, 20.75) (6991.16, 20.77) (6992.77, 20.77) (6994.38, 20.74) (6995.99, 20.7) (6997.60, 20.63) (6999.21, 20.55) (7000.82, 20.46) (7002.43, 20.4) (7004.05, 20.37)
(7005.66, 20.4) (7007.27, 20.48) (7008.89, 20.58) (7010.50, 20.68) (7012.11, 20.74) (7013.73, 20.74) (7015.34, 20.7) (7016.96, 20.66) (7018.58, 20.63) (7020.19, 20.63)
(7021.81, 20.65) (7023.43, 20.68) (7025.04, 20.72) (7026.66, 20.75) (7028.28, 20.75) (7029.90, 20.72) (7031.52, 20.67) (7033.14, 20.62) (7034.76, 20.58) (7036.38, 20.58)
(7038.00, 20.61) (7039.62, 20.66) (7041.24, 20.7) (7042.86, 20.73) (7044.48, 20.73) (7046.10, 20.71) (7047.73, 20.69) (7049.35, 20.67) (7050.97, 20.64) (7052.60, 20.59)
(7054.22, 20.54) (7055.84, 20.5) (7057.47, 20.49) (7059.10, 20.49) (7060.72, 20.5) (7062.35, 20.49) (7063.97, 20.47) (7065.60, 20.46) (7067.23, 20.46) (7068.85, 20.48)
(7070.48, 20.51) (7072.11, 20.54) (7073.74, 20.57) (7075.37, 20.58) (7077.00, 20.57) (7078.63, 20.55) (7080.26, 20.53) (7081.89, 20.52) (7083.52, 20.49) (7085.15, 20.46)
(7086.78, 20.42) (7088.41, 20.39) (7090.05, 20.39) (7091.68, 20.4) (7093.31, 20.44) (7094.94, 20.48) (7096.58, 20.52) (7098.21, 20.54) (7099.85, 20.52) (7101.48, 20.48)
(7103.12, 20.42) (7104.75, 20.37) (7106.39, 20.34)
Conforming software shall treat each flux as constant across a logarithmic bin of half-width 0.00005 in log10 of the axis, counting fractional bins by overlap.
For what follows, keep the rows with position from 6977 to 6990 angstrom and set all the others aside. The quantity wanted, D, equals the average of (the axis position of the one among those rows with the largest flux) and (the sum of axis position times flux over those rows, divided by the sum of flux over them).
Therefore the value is 6981.1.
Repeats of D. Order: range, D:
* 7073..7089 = 7078.2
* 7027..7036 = 7029.9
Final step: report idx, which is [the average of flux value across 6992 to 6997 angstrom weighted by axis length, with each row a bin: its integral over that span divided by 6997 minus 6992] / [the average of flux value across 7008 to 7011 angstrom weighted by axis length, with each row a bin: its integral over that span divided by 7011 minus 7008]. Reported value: 1.01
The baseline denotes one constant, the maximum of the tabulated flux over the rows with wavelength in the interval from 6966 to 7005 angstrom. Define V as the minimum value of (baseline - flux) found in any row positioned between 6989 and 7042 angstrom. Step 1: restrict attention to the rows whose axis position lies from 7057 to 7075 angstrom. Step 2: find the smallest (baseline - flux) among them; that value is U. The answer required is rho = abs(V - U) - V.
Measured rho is 0.04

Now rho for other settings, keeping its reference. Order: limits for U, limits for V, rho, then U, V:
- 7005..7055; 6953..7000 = 0.32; 0.2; -0.07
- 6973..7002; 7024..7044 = 0.00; 0.0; 0.18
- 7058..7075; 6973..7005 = 0.36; 0.4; 0.00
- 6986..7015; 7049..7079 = -0.16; 0.2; 0.26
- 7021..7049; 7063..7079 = -0.18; 0.2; 0.35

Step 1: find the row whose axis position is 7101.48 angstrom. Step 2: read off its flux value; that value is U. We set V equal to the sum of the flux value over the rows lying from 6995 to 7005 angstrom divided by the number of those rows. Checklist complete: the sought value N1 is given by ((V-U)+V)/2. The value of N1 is 10.3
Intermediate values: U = 20.48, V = 20.5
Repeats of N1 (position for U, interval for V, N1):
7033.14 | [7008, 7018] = 10.4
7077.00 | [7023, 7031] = 10.4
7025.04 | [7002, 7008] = 10.1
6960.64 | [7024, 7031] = 10.3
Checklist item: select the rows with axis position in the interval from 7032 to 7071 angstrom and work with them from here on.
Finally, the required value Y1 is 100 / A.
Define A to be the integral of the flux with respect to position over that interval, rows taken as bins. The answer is 0.1246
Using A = 803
